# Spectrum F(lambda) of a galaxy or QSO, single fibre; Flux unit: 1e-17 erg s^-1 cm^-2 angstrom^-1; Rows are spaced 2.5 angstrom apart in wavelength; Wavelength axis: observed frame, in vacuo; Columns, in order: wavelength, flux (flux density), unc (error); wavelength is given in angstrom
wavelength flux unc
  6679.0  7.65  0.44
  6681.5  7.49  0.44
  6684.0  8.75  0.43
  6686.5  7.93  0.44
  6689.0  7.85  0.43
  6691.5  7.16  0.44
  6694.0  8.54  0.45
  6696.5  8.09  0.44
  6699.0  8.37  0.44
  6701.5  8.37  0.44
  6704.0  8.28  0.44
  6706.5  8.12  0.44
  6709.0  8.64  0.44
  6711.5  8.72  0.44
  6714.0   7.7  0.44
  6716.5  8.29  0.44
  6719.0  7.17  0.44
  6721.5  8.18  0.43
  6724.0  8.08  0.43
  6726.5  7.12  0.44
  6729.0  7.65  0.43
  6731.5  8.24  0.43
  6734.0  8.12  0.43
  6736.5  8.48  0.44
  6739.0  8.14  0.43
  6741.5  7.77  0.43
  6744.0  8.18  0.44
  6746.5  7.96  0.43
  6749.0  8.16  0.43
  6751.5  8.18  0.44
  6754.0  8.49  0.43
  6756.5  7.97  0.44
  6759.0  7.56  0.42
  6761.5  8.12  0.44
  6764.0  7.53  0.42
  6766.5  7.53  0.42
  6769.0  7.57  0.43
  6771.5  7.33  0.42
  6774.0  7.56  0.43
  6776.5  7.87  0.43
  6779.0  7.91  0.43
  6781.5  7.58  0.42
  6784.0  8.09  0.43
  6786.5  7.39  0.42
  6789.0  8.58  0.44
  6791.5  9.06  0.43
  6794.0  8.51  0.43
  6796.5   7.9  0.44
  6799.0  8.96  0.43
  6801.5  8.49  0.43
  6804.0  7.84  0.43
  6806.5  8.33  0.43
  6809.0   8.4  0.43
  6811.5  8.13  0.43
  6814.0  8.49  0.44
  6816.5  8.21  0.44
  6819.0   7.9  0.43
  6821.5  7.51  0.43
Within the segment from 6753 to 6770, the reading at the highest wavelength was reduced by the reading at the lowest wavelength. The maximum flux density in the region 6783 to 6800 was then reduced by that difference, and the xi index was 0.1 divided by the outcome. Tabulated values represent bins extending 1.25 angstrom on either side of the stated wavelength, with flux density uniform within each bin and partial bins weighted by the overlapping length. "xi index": 0.0100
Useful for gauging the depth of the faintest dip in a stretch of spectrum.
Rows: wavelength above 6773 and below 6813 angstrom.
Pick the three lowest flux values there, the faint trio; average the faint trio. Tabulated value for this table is 7.5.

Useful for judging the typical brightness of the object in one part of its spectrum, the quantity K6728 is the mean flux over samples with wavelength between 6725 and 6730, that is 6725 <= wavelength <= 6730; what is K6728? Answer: 7.4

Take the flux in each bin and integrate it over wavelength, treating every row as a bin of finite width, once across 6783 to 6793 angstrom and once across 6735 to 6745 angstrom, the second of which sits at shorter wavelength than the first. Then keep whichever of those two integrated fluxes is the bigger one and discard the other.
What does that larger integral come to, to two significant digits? 83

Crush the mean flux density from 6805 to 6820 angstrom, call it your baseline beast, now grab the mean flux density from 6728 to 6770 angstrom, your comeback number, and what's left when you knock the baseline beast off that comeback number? -0.26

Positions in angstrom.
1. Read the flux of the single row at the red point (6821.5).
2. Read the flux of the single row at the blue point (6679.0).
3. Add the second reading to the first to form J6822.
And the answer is 15.2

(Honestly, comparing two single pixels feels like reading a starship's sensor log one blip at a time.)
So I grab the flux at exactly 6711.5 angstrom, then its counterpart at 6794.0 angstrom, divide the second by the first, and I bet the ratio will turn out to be 0.98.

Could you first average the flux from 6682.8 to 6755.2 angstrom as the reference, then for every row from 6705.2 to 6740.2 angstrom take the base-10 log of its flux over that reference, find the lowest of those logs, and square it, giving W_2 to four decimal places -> 0.0031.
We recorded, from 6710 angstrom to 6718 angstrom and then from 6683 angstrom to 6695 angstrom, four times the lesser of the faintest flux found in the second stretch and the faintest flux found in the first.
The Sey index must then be 28.6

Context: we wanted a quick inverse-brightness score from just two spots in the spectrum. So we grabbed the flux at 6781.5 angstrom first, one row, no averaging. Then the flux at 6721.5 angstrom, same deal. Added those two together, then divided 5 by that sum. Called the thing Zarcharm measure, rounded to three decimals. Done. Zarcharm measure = 0.317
